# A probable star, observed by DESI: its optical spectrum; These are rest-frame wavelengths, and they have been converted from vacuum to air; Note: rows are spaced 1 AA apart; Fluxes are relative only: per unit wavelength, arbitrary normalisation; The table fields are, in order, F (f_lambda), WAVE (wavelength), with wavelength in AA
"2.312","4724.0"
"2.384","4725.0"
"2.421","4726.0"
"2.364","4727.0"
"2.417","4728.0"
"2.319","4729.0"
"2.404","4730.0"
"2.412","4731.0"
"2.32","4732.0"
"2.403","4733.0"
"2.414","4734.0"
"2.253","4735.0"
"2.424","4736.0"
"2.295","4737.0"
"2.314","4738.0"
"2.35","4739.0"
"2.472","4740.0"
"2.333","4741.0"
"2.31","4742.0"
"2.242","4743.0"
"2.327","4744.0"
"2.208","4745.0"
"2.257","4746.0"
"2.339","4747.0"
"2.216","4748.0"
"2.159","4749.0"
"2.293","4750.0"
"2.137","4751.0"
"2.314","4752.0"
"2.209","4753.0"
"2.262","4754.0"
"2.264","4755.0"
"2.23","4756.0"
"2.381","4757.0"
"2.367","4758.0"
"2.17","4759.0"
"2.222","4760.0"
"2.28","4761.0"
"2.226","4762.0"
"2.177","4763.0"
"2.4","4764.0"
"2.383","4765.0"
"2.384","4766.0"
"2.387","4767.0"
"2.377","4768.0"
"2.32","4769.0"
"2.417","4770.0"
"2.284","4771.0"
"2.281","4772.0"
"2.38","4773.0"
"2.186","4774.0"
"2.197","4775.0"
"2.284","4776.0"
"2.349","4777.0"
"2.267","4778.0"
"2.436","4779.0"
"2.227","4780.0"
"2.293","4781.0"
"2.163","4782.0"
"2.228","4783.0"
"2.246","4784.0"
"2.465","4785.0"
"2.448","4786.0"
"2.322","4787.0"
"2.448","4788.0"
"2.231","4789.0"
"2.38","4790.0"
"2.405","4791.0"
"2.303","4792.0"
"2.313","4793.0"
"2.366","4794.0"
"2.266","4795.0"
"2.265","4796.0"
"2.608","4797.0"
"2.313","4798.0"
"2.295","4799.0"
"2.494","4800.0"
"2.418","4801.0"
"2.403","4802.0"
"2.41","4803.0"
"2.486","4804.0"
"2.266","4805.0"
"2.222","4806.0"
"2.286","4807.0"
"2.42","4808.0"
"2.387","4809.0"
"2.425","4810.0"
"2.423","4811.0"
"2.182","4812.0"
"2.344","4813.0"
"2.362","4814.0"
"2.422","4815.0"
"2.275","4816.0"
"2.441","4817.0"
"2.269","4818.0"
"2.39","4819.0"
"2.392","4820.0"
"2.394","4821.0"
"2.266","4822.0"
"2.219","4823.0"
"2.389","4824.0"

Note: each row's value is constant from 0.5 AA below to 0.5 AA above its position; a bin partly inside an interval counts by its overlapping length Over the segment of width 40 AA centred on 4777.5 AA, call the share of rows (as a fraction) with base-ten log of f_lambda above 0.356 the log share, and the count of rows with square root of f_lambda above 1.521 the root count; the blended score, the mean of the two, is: 9.8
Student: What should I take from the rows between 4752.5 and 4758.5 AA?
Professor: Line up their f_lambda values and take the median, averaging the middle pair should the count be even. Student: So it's 2.26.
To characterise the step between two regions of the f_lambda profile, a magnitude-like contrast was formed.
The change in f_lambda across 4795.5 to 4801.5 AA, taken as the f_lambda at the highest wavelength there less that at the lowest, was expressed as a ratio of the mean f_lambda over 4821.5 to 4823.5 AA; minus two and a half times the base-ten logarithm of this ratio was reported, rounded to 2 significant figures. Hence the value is 2.9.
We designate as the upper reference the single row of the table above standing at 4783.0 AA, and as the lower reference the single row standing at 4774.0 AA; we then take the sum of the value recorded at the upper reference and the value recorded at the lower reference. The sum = 4.41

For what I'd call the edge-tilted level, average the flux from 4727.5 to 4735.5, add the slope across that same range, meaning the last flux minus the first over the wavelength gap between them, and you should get 2.34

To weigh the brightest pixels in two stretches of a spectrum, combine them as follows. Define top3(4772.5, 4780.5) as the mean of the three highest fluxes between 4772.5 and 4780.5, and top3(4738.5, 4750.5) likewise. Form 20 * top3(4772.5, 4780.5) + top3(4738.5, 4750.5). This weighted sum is 50.2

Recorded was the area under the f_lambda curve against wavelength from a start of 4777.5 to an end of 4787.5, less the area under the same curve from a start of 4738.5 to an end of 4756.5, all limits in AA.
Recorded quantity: -18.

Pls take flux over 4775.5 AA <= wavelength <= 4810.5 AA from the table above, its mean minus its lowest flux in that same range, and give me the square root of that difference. 0.43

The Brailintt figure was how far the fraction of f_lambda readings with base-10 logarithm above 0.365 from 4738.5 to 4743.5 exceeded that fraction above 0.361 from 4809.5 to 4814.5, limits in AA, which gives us -0.20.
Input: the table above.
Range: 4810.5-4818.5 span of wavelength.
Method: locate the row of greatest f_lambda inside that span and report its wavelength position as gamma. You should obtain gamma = 4817.0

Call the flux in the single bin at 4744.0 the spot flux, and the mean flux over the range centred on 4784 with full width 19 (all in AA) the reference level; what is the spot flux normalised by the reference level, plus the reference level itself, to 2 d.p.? 3.32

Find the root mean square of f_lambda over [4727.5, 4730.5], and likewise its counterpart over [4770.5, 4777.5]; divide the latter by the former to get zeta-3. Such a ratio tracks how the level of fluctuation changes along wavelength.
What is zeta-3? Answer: 0.96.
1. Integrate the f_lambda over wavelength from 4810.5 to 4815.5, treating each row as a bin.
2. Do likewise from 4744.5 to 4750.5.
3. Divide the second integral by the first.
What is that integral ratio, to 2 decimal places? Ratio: 1.15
